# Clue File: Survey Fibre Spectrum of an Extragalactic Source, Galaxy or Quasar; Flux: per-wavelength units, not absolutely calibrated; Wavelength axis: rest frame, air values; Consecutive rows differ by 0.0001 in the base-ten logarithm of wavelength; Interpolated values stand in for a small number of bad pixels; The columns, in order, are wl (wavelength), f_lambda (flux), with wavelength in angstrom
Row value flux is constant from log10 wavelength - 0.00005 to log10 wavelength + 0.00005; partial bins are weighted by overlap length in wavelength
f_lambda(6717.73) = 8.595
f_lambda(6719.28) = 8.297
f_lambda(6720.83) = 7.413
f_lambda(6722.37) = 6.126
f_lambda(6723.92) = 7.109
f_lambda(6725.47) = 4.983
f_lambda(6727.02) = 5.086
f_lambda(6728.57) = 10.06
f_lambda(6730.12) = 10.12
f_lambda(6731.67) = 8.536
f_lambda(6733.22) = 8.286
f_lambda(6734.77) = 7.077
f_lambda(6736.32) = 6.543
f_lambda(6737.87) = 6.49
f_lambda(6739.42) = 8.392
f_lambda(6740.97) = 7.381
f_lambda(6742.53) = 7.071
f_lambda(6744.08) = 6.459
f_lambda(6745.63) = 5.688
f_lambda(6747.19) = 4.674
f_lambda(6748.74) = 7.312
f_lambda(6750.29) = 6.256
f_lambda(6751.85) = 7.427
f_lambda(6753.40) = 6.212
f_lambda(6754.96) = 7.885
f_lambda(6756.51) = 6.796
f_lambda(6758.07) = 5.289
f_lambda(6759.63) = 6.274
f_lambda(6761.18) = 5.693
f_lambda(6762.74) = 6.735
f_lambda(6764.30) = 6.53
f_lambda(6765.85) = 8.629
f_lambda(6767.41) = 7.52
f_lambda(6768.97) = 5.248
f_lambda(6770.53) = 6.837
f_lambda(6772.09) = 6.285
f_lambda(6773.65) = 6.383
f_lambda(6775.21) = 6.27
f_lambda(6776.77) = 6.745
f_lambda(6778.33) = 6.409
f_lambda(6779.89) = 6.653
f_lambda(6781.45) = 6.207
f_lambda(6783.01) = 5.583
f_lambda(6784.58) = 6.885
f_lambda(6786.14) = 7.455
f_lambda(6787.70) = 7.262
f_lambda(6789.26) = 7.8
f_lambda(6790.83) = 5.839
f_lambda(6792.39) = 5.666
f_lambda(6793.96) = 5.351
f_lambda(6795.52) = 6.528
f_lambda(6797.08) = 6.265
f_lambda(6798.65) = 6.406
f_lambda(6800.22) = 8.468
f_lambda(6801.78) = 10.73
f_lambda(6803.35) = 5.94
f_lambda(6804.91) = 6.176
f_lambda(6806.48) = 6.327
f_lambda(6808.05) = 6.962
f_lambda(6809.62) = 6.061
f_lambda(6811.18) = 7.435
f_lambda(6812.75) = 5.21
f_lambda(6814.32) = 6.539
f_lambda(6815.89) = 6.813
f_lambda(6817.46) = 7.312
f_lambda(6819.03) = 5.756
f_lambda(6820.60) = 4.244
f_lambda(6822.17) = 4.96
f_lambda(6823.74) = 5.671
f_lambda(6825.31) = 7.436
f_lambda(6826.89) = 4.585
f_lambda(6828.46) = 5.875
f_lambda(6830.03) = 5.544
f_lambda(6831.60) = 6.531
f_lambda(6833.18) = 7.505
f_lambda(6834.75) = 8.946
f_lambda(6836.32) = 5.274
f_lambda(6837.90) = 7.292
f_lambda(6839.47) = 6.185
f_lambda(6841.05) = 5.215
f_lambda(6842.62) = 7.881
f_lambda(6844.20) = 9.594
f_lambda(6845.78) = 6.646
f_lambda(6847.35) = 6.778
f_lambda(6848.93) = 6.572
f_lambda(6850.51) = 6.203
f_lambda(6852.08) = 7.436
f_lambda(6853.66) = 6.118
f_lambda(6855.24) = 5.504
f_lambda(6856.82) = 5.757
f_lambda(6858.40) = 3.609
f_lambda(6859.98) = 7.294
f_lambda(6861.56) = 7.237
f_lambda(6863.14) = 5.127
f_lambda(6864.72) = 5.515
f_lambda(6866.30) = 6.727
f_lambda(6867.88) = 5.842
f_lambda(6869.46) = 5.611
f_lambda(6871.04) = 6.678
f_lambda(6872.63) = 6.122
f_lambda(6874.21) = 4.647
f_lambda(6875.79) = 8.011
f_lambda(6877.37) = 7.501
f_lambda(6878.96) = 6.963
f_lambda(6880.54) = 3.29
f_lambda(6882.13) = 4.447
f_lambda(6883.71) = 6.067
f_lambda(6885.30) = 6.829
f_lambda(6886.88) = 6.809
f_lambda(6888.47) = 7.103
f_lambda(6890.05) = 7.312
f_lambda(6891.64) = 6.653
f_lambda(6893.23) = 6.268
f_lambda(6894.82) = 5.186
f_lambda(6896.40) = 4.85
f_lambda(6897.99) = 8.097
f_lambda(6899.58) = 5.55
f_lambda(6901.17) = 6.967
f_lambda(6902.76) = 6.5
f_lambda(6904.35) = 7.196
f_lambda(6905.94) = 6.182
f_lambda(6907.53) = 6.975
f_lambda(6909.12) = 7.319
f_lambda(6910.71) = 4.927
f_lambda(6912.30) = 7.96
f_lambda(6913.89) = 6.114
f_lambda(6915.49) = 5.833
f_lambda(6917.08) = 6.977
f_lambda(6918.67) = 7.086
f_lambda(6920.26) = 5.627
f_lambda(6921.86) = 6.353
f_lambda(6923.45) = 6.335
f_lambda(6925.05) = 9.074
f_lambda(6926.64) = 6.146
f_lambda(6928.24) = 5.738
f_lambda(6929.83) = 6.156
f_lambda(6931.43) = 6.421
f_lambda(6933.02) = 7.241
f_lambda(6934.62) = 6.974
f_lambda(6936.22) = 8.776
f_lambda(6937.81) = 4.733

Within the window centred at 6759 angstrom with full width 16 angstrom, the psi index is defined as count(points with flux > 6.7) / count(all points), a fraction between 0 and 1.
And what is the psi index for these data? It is 0.50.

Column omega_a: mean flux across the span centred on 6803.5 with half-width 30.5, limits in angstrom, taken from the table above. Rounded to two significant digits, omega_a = 6.5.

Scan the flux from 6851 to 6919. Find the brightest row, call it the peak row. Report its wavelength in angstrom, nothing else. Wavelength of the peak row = 6897.99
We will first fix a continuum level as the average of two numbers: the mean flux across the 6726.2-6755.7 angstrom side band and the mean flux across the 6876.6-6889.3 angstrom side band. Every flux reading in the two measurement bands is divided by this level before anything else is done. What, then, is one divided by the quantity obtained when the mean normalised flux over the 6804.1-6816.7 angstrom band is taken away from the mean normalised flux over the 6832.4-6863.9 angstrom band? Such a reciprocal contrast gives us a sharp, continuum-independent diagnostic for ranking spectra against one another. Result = 40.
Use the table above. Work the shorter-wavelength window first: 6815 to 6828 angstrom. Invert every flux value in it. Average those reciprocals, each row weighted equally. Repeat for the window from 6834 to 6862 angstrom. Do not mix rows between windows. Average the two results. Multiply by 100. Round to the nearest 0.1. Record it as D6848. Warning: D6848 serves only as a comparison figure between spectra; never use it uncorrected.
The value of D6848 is 16.8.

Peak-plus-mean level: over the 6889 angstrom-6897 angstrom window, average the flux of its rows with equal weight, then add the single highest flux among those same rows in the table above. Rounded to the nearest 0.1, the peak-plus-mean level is 13.4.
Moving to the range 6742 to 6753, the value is 13.8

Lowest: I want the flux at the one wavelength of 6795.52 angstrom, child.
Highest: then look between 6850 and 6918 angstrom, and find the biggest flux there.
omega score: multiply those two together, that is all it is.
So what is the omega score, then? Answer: 53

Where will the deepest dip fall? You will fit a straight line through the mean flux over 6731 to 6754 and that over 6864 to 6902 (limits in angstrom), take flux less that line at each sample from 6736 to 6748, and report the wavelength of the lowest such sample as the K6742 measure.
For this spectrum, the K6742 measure 6747.19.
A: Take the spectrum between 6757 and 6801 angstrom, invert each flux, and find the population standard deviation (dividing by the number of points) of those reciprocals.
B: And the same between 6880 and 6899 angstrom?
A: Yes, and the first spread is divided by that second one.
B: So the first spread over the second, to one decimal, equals 0.4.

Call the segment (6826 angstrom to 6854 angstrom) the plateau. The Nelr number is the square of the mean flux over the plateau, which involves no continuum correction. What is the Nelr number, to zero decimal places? 45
